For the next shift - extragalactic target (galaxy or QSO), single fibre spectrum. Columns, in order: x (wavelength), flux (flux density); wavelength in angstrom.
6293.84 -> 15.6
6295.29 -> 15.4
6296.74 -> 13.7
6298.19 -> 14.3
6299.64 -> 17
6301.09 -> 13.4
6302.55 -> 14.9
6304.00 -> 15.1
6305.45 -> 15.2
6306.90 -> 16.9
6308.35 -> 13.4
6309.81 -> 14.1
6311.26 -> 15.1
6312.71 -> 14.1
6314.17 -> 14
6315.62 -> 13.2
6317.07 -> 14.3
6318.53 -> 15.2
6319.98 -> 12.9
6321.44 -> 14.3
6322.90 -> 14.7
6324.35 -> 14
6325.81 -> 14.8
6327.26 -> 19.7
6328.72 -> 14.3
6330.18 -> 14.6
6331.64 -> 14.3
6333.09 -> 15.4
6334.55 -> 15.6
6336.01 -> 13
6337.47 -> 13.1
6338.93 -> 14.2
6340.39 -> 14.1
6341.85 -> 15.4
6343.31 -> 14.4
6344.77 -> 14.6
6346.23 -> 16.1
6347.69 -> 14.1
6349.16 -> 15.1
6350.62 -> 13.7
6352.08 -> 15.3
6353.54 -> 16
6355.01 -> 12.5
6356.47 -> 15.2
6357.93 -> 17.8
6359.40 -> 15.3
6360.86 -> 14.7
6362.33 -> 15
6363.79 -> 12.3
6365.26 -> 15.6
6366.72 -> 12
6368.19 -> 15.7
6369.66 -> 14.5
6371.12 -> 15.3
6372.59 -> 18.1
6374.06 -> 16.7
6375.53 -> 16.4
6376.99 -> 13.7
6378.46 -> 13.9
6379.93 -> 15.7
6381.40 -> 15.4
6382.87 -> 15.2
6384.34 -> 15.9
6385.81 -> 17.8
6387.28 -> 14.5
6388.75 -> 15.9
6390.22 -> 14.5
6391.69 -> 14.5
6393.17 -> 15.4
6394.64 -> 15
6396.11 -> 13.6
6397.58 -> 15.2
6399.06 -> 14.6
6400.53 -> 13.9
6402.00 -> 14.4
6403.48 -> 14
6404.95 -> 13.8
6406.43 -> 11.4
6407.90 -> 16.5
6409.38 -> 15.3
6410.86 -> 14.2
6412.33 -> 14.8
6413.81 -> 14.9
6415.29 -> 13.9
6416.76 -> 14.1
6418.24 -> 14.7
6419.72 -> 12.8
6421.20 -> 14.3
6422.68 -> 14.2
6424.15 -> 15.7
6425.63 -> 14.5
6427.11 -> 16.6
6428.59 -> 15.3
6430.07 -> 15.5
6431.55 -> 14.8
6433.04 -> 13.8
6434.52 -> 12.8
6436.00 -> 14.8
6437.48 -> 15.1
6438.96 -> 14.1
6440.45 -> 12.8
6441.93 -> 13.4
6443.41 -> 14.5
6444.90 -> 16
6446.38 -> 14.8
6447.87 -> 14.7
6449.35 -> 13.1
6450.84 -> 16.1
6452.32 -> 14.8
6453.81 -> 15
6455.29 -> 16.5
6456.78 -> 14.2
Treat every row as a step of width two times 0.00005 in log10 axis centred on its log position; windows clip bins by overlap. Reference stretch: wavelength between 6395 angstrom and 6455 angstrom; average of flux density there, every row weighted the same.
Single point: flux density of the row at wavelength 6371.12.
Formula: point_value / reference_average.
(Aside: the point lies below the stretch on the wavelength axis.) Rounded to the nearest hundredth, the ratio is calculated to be 1.06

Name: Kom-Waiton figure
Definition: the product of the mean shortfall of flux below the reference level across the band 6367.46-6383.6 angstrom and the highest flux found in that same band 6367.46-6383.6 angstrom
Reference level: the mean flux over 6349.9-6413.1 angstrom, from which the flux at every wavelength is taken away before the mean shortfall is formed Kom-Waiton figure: -11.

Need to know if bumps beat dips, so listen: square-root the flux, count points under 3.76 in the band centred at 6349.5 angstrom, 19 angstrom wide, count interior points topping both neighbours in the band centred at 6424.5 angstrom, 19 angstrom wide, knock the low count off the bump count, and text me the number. 1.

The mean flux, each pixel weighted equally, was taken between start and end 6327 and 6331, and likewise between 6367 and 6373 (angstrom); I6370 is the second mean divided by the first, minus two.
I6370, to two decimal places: -1.02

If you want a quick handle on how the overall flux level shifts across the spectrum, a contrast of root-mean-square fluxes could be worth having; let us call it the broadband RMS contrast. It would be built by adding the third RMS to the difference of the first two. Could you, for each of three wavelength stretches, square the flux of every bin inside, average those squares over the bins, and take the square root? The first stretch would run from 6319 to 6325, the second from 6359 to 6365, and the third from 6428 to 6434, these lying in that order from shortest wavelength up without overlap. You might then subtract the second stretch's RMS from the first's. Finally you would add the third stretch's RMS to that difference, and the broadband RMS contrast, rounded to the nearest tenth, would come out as 14.5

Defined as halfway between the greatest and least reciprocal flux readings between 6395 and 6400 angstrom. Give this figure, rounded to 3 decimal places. 0.070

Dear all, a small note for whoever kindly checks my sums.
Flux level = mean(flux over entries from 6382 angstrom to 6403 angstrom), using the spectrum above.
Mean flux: 15.0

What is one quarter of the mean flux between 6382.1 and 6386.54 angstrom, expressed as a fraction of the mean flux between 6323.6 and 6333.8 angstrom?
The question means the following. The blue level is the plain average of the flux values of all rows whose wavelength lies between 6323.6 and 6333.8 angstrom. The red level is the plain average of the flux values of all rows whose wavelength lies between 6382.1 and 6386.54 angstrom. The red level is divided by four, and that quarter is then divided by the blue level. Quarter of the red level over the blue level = 0.266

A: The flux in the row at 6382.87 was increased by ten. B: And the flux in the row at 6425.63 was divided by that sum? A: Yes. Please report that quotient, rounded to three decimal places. 0.575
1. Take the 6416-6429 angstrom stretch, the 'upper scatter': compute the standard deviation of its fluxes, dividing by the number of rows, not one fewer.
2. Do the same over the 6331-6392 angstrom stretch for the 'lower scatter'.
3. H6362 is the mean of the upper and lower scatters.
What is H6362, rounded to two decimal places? 1.18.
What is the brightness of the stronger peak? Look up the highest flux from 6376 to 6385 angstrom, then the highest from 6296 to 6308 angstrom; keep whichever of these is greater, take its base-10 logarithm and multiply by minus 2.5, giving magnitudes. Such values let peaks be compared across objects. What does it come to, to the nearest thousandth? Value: -3.076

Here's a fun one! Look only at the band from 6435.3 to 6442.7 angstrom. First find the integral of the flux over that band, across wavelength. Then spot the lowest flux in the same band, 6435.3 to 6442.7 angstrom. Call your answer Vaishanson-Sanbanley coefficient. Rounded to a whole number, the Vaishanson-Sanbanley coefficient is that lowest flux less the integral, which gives -91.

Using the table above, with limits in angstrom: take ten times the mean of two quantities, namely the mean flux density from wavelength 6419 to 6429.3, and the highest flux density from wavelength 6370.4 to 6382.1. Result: 164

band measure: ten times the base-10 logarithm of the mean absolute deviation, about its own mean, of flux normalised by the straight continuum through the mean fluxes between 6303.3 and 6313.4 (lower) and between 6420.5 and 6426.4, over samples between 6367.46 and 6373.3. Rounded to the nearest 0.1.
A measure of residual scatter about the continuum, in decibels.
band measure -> -11.3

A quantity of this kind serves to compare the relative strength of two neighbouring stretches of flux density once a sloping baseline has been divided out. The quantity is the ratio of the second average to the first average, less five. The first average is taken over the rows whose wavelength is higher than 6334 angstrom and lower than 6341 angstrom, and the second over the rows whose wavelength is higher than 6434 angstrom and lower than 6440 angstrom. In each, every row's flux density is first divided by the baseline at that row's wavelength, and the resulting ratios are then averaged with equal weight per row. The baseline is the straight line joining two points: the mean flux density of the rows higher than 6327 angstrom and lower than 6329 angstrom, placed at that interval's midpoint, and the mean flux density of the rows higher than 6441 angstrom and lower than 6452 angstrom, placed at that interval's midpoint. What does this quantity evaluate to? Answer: -3.85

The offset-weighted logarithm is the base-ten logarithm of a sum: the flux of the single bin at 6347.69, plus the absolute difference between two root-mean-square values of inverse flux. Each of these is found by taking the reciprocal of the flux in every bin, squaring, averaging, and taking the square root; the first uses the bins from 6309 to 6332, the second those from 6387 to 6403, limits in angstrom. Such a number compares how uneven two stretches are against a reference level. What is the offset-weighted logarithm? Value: 1.15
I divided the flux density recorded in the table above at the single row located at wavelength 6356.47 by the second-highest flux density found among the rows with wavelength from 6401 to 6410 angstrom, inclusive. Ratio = 0.99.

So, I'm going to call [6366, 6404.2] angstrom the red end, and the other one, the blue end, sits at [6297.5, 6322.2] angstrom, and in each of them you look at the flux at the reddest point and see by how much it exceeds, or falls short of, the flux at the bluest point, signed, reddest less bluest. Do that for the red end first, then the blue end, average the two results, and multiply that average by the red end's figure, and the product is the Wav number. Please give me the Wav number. 2.0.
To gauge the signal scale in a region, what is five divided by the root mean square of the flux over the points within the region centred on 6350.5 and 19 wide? 0.331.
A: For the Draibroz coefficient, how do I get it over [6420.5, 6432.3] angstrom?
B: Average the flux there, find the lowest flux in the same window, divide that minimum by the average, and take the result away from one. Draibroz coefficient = 0.060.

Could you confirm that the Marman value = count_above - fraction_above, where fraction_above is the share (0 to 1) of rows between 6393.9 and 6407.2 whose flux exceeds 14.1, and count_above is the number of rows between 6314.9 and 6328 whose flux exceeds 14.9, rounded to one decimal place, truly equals 1.6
